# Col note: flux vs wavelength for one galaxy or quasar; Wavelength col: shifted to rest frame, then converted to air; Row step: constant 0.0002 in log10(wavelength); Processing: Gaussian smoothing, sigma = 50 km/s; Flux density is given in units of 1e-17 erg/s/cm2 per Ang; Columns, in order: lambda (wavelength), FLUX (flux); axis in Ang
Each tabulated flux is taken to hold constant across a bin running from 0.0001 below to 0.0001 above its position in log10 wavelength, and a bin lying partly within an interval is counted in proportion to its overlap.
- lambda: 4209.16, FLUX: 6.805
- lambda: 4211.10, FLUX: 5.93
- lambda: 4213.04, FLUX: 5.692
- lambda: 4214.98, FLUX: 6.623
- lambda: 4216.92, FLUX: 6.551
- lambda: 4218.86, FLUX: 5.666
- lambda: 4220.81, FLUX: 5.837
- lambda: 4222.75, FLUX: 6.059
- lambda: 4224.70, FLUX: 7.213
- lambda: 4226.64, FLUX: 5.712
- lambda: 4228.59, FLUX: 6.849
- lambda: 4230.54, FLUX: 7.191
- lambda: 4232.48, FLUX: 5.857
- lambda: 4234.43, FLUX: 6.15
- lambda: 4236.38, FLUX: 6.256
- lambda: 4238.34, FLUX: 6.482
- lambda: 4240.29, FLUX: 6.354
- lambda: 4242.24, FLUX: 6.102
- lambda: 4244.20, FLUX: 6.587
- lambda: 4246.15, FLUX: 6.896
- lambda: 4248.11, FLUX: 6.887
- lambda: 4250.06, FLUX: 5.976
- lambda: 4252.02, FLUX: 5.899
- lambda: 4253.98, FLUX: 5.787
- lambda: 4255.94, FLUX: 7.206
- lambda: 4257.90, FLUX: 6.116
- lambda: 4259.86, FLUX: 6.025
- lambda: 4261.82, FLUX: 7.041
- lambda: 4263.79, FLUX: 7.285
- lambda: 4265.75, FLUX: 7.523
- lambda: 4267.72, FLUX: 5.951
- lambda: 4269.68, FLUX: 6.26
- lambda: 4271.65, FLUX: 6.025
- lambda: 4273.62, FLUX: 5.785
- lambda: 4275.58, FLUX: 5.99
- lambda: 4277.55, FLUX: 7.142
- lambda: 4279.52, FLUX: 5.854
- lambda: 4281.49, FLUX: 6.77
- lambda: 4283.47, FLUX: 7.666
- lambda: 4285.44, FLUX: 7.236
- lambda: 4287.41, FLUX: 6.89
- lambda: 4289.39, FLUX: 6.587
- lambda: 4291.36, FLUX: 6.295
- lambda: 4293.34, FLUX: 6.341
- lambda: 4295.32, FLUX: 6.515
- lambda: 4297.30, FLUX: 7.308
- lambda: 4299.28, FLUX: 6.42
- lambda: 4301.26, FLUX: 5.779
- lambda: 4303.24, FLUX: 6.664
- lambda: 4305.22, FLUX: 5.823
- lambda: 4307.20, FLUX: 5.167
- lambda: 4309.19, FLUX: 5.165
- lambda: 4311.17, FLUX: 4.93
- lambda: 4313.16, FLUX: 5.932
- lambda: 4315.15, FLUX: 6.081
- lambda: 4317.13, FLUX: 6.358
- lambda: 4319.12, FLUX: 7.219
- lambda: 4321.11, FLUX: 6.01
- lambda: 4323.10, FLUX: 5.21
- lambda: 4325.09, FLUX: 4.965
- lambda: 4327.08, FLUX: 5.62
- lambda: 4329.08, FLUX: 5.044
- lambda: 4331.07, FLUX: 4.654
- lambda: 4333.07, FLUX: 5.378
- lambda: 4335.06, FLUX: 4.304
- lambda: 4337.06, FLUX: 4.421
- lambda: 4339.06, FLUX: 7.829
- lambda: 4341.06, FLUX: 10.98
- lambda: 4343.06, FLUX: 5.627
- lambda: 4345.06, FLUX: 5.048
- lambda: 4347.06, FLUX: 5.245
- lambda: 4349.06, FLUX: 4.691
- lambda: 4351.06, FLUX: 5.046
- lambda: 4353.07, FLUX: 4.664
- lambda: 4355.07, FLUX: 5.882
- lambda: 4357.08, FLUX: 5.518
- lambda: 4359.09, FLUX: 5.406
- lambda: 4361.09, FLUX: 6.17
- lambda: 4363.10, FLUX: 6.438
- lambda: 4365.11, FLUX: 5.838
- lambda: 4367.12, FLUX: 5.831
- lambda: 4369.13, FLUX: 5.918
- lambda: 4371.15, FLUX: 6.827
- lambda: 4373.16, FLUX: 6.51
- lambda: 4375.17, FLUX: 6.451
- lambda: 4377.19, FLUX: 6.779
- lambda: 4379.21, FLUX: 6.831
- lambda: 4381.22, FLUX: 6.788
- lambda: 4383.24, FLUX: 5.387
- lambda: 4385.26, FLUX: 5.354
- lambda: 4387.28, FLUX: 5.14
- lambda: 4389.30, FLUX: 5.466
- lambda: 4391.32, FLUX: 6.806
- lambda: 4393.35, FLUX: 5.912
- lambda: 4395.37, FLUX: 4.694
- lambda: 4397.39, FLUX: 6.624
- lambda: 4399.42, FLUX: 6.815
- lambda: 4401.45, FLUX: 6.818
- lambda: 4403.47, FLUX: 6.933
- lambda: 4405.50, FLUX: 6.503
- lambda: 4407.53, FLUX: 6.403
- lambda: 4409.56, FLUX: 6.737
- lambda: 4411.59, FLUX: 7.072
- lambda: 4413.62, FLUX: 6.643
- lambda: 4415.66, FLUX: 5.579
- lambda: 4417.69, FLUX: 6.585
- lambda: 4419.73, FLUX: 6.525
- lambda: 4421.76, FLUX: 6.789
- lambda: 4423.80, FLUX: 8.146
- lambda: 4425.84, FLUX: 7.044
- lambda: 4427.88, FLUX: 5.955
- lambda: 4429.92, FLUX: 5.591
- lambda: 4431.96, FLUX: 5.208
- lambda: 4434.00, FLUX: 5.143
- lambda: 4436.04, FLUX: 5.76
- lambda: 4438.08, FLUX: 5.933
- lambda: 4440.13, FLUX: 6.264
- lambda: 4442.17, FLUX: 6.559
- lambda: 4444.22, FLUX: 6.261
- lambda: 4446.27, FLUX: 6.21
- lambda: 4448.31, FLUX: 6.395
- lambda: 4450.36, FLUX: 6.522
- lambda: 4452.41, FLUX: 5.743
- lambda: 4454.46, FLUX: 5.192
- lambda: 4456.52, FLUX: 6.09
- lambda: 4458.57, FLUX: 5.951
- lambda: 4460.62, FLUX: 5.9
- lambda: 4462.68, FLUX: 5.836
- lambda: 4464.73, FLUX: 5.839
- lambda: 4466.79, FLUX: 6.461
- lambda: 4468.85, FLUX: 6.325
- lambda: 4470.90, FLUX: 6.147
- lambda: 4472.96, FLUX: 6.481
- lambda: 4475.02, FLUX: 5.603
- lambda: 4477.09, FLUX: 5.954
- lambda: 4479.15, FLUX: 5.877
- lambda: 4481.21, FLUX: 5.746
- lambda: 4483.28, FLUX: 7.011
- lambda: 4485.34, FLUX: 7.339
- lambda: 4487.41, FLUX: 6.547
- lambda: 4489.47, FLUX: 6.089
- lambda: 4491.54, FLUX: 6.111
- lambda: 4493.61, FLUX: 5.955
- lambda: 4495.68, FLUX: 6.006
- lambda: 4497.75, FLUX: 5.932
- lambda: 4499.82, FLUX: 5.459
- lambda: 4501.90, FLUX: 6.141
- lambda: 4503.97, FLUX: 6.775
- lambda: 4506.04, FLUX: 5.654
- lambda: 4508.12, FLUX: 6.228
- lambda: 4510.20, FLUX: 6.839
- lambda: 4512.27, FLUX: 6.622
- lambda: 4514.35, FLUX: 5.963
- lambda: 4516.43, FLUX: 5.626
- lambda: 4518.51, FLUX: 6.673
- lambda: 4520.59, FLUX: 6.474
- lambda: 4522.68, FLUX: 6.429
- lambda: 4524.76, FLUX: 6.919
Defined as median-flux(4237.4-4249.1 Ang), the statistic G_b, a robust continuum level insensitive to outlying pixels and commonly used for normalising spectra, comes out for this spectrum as 6.5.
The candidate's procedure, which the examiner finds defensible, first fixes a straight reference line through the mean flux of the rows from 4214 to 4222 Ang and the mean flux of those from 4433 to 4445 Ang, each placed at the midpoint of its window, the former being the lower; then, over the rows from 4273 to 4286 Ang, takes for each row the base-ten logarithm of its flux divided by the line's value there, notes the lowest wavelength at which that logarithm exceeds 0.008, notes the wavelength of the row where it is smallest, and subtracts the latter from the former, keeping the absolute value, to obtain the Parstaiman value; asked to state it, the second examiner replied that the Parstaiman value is 3.9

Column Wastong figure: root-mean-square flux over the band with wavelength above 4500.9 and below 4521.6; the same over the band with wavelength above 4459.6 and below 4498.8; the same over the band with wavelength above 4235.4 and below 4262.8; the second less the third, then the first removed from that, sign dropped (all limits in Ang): 6.55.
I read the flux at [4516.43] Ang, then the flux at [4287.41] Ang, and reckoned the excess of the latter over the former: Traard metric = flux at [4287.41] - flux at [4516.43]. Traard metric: 1.3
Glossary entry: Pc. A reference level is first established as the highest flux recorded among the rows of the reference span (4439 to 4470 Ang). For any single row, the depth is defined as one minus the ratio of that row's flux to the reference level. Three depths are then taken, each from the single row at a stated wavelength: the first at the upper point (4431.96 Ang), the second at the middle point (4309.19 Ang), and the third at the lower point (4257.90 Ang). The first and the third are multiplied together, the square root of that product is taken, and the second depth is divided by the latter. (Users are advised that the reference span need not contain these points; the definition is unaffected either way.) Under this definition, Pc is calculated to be 1.8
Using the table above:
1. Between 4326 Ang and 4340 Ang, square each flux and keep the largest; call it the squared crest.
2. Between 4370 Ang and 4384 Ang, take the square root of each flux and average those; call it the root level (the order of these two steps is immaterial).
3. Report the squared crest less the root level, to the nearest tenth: 58.7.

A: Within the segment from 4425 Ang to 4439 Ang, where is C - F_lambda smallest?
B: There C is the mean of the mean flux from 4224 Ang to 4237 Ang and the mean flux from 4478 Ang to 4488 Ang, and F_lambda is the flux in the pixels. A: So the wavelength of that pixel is 4425.84 Ang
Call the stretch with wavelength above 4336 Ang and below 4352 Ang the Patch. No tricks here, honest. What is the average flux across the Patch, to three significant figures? 6.11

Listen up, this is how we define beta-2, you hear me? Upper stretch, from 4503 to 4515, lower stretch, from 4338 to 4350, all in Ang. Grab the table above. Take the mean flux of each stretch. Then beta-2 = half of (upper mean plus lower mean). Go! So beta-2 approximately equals 6.46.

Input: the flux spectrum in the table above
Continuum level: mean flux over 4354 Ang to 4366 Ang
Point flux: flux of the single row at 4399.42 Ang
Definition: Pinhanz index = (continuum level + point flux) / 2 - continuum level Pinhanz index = 0.47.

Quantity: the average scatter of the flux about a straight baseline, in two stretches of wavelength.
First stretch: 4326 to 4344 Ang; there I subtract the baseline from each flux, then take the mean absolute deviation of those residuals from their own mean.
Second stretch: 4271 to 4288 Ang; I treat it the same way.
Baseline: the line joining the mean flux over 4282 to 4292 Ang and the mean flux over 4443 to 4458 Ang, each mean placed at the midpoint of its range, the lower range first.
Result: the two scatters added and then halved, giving 1.08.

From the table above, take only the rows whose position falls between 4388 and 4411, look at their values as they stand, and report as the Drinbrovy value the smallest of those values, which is 4.694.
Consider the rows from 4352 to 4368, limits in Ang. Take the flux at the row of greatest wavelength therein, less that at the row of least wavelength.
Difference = 1.2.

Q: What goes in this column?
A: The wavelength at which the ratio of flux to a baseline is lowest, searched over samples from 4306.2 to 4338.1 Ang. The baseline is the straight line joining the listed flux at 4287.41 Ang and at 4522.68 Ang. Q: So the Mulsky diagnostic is 4335.06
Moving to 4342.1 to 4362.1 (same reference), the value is 4353.07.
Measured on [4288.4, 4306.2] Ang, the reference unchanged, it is 4301.26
